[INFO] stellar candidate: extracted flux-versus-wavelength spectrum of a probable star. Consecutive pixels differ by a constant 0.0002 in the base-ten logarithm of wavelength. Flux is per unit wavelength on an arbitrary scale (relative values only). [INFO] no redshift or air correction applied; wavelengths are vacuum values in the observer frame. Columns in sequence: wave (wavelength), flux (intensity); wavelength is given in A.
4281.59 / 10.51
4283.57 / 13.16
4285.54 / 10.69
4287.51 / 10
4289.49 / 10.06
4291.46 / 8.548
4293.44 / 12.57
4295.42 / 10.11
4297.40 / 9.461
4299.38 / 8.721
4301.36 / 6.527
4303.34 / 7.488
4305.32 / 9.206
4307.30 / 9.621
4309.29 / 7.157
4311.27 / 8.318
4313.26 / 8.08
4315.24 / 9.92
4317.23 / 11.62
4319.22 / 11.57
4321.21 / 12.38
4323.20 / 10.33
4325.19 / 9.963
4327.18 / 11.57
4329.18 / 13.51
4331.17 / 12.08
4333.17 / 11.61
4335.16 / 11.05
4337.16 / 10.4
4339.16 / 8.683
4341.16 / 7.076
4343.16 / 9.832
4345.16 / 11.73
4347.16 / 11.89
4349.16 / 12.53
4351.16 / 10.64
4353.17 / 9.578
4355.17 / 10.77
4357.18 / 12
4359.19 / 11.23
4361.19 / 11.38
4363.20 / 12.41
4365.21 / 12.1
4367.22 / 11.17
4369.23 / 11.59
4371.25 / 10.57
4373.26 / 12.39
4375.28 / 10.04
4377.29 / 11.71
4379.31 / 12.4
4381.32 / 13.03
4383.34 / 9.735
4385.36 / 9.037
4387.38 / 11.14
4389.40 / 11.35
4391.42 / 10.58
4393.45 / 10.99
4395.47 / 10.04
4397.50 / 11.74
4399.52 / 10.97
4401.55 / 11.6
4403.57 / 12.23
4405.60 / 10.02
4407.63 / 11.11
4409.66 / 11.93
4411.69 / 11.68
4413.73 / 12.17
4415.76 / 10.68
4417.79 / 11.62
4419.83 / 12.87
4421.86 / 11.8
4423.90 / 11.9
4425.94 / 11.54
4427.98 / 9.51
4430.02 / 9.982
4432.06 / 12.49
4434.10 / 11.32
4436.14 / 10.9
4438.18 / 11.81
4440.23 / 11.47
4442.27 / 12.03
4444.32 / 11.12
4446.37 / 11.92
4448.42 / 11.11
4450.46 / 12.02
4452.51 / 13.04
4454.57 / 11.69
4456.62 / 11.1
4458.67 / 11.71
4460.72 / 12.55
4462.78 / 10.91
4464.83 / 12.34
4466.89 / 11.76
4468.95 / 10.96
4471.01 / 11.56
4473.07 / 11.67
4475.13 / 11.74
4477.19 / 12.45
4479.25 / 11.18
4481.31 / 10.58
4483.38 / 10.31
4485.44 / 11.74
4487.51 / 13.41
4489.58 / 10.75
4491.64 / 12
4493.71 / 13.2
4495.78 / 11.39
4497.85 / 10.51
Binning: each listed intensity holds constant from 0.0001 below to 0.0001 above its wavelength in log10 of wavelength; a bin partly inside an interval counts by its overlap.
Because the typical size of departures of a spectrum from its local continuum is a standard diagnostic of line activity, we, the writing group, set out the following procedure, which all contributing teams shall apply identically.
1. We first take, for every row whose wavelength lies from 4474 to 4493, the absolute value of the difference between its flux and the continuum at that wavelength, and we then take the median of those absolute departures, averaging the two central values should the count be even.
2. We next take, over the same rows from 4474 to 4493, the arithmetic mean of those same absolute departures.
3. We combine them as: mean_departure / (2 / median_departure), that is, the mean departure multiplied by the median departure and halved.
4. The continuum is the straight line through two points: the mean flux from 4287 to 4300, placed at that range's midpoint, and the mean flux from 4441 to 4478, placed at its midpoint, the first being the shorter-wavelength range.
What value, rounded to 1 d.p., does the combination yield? 0.3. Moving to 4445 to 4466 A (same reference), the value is 0.1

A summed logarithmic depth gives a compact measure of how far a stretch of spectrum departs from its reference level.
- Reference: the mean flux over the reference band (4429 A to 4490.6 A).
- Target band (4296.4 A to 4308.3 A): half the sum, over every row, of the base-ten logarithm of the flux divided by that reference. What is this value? -0.42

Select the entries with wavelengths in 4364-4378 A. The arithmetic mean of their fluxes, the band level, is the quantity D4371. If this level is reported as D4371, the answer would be 11.4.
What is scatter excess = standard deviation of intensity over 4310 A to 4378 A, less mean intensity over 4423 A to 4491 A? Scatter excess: -10.1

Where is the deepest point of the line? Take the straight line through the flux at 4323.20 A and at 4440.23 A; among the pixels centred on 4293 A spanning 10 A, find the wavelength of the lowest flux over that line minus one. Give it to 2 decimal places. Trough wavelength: 4291.46 A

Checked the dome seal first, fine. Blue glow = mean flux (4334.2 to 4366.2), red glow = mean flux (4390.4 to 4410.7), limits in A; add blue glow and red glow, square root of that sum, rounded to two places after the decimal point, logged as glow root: 4.69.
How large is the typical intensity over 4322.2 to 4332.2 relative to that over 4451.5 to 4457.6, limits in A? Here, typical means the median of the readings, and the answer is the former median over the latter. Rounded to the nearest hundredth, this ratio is 0.99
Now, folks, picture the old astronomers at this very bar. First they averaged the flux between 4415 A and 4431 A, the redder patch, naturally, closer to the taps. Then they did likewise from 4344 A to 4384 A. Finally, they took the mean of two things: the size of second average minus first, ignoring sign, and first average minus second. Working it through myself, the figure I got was 0.00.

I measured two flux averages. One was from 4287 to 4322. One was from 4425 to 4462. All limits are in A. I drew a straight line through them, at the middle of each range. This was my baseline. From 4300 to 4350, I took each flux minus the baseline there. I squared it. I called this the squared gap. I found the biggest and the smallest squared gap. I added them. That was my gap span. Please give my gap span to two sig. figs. 13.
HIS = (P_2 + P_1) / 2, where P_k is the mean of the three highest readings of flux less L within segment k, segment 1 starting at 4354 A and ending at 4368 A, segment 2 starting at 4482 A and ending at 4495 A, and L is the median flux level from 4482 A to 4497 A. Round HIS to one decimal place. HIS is 0.8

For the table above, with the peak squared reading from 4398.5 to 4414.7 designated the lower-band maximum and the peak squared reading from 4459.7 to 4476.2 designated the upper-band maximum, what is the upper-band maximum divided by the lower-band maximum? 1.05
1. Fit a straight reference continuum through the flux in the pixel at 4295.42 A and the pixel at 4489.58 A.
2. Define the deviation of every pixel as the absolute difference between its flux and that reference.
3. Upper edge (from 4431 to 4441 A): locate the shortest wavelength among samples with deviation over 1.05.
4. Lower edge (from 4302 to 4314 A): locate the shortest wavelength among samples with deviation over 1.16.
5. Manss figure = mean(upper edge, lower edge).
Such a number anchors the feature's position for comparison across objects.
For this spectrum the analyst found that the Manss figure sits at 4367.7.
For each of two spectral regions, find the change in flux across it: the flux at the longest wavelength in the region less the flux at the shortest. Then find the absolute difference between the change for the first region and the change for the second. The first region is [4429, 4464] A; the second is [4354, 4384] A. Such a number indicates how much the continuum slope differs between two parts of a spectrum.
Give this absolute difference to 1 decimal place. 2.0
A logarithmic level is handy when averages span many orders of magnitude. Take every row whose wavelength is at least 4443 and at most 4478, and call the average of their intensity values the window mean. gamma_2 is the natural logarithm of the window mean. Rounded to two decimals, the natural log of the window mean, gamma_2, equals 2.46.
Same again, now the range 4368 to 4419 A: 2.42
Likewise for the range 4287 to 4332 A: 2.30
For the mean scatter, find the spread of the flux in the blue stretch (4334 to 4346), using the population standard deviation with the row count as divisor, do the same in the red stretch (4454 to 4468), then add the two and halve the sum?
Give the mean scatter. 1.0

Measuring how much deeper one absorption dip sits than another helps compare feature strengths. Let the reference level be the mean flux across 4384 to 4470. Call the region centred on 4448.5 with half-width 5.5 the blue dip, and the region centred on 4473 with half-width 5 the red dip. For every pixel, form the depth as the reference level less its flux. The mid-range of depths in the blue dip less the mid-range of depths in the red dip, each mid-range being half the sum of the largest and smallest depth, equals -0.37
